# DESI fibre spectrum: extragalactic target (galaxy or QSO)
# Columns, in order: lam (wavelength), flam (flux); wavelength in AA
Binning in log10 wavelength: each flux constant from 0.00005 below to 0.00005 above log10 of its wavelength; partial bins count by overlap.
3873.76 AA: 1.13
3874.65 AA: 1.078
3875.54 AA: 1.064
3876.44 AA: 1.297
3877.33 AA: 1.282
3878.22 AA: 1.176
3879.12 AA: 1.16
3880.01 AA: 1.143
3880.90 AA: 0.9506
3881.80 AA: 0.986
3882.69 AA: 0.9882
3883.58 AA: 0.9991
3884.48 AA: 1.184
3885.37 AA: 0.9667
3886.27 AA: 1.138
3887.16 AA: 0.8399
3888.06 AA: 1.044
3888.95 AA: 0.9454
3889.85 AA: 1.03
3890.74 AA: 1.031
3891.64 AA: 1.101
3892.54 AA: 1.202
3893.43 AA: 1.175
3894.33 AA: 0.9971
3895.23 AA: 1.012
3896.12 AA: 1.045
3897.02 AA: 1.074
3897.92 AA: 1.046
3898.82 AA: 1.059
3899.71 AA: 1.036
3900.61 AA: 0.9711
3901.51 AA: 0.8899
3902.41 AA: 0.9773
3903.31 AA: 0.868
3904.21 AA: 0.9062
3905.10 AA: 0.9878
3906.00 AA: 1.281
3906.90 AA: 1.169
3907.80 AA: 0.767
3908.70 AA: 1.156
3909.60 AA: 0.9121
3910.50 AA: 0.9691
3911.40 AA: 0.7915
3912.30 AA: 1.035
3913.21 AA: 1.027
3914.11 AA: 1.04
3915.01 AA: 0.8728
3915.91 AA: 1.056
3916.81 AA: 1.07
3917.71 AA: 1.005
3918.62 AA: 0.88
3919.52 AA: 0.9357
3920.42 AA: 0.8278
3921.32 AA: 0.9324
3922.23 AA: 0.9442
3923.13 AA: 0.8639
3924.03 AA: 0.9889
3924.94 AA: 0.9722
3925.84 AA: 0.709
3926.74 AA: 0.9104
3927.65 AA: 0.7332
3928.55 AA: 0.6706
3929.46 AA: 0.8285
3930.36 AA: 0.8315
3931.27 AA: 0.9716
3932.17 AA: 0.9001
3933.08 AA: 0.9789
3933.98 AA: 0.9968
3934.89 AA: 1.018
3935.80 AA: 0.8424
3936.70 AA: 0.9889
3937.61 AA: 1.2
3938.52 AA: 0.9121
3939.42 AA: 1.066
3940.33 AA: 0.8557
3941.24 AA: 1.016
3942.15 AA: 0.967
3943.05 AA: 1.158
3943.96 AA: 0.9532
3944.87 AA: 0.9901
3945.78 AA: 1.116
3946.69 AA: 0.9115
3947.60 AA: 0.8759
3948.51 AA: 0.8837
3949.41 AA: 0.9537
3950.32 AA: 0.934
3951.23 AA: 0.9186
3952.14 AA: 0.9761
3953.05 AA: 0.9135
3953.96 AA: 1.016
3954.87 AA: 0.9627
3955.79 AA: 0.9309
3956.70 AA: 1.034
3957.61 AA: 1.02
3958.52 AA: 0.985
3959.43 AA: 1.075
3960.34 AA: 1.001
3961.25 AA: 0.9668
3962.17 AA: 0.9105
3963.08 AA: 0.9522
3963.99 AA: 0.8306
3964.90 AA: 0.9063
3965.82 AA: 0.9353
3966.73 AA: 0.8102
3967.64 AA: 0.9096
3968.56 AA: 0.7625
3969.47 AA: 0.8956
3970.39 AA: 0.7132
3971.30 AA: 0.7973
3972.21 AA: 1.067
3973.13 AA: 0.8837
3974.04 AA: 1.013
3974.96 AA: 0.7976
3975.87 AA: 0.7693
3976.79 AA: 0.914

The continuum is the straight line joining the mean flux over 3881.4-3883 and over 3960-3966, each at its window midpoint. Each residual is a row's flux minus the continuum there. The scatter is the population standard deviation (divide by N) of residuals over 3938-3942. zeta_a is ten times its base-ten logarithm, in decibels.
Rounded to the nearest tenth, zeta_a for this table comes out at -10.8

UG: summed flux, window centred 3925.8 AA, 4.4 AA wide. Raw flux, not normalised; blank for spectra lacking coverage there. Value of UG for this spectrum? 4.31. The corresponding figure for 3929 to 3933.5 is 4.51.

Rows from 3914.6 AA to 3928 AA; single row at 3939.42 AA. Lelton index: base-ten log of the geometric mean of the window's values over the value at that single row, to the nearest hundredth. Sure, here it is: -0.07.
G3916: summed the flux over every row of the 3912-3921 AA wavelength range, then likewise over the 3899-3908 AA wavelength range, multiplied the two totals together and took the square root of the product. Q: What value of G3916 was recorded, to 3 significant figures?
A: 9.80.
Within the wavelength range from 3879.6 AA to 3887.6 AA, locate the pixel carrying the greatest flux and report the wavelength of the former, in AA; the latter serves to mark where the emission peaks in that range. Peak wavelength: 3884.48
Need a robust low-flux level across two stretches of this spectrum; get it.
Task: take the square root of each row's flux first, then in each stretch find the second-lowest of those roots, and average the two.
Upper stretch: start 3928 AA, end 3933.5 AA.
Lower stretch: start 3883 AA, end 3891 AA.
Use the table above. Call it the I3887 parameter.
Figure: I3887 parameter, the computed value 0.941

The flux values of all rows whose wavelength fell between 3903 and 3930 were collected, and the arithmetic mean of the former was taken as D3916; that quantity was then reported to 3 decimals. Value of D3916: 0.937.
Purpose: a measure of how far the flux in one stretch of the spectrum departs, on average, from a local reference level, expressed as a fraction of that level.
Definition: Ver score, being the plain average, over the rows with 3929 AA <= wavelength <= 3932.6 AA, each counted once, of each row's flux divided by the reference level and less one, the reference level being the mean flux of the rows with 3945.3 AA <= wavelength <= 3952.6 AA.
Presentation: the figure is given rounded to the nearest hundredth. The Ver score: -0.07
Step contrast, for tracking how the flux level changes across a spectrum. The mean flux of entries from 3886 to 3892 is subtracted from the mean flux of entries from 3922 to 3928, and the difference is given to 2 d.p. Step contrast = -0.14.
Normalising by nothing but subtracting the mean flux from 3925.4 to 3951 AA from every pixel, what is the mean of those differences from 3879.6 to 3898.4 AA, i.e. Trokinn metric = 0.11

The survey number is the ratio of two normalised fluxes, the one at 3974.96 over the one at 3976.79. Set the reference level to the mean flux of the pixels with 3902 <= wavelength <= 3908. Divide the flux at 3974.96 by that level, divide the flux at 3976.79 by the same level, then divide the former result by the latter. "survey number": 0.87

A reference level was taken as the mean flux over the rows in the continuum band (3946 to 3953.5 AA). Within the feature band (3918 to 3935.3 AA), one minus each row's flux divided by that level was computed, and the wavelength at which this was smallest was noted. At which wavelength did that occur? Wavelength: 3934.89 AA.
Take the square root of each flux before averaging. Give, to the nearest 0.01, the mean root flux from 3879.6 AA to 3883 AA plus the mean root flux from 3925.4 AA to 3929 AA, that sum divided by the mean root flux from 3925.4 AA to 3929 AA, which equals 2.16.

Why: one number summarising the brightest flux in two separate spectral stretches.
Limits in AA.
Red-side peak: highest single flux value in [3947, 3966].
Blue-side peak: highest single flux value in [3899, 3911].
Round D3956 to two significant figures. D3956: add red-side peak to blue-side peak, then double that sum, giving 4.7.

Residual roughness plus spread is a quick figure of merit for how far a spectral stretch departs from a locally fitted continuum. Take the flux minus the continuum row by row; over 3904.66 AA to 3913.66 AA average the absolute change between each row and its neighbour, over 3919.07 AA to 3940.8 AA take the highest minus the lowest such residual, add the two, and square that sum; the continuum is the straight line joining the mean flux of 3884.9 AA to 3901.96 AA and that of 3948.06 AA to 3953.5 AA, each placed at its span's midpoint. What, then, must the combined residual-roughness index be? 0.58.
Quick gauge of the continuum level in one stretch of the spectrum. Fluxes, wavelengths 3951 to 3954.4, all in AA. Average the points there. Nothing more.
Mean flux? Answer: 0.96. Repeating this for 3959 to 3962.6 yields 0.99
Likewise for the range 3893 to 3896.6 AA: 1.06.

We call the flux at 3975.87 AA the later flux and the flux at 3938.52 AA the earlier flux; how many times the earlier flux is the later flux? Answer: 0.84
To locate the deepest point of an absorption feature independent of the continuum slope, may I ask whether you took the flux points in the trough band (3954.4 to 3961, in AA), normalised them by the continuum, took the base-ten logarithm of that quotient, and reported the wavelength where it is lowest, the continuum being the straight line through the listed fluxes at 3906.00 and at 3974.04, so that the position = 3955.79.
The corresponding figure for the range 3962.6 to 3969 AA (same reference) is 3968.56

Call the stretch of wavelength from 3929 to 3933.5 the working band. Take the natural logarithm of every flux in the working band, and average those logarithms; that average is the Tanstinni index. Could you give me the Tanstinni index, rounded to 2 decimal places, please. -0.11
